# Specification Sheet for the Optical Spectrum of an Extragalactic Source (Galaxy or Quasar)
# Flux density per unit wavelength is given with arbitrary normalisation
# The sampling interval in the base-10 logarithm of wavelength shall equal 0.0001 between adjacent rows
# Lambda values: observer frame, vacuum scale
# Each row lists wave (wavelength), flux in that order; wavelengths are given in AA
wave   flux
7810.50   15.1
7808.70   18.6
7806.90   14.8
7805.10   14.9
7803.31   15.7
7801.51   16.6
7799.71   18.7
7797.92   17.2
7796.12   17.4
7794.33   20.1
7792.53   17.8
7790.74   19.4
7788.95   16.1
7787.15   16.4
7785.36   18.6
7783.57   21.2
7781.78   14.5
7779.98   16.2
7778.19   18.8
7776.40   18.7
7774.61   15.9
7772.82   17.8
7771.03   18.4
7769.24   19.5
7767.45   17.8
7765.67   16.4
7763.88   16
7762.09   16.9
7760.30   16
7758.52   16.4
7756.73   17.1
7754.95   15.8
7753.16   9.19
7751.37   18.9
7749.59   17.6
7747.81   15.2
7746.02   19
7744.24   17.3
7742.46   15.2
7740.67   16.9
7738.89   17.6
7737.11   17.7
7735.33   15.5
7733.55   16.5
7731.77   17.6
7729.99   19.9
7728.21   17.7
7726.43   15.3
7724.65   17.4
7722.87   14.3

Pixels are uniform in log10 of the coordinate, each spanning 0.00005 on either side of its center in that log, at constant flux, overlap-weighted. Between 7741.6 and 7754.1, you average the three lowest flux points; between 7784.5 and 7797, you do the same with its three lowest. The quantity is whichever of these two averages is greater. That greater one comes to 16.6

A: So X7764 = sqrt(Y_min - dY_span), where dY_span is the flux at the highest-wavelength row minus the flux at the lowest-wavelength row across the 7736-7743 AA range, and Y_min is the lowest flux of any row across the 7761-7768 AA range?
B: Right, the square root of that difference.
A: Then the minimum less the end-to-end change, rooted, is 4.30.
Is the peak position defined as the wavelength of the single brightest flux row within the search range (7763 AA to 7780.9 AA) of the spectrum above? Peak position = 7769.24 AA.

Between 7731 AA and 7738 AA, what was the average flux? 16.8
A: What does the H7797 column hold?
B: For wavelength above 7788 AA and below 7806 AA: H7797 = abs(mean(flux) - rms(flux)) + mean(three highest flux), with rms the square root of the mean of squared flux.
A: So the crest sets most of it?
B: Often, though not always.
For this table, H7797 19.5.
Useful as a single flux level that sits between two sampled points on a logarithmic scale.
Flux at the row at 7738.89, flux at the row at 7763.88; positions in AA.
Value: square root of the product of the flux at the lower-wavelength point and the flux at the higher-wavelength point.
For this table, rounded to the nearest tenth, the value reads 16.8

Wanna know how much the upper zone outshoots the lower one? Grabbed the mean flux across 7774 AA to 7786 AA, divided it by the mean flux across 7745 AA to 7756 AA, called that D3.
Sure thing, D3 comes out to 1.11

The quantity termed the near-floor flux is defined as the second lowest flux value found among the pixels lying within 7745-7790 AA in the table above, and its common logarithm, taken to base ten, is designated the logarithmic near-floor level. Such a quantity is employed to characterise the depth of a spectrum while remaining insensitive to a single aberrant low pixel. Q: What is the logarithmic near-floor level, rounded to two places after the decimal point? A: 1.16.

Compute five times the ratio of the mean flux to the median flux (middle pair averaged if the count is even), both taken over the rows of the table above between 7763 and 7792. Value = 4.95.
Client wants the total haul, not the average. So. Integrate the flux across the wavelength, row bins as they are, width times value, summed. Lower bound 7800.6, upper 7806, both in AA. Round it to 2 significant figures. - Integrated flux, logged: 85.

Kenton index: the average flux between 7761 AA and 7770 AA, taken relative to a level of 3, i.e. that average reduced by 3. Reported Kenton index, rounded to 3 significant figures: 14.3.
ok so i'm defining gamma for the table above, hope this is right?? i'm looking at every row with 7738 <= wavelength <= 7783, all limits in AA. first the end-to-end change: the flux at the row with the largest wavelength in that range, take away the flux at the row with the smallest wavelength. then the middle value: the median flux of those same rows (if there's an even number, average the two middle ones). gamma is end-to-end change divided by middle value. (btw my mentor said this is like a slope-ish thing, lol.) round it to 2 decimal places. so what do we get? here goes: -0.18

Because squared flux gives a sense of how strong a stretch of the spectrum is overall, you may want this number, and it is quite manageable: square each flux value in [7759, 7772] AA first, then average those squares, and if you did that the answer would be 300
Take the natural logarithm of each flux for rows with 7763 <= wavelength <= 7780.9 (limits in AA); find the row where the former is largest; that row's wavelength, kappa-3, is 7769.24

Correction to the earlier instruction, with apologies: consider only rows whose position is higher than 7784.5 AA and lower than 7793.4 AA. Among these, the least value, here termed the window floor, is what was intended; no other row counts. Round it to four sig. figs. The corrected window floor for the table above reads 16.10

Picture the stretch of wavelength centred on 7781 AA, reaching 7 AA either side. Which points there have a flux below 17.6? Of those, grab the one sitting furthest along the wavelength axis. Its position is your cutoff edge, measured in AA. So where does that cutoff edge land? 7787.15 AA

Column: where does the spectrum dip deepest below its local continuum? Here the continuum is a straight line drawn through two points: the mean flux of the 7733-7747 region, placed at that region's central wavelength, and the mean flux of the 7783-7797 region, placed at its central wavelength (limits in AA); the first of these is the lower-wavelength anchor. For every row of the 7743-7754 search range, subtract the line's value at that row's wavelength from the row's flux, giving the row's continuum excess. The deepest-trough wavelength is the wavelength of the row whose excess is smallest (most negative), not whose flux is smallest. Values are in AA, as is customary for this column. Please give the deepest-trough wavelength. 7753.16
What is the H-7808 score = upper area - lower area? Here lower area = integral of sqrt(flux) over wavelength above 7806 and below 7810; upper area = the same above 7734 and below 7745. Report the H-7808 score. 29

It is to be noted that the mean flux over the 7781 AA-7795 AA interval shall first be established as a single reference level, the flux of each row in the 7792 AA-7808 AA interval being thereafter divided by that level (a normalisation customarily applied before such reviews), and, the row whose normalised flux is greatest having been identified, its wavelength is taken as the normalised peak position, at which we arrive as 7794.33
